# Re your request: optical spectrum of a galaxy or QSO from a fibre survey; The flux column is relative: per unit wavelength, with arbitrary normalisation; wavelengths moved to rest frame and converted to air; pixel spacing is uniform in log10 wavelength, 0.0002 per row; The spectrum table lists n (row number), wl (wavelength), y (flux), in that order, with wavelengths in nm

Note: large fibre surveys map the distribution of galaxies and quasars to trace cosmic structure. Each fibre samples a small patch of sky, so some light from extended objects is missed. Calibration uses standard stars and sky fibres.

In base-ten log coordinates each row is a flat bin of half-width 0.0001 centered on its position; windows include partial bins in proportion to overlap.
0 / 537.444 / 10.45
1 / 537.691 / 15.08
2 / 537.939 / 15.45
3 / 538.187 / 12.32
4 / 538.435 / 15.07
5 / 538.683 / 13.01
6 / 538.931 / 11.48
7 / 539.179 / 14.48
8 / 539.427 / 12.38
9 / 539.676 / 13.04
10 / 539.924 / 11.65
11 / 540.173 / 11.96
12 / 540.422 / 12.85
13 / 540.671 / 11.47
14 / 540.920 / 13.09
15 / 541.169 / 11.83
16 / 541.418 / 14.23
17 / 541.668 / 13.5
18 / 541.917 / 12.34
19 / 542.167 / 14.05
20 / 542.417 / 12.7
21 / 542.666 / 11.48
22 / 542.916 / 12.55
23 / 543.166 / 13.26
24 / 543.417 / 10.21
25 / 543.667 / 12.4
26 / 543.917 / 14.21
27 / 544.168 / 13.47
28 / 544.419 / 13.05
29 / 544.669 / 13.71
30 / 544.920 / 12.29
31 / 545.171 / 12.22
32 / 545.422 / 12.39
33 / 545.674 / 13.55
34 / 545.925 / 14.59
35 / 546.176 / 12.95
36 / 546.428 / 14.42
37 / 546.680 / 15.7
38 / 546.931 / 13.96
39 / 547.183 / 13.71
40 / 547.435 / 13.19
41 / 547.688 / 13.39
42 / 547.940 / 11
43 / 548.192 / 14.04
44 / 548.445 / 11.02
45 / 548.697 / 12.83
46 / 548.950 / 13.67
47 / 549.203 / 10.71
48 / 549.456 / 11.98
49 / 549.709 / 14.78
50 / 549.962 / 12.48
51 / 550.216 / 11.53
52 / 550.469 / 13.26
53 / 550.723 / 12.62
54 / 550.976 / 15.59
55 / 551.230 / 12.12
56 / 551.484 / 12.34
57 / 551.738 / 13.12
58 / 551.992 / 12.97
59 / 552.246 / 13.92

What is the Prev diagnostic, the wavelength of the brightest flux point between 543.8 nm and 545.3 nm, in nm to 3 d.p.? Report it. 543.917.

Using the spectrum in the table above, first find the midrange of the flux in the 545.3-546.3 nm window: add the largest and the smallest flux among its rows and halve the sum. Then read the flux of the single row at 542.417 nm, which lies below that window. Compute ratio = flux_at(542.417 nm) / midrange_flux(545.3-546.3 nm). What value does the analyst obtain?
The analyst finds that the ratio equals 0.94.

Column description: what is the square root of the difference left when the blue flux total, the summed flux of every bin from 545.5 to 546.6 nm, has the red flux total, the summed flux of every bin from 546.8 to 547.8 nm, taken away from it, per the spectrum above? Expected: 1.1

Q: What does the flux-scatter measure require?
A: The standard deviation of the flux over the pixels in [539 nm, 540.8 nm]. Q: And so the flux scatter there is 1.0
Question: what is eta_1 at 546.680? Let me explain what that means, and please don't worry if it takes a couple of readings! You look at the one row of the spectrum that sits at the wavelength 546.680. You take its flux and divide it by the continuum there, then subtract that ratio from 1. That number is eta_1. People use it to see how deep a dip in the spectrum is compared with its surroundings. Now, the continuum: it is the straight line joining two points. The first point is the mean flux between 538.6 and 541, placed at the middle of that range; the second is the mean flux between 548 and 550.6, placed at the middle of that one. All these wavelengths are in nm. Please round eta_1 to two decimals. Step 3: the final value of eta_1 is -0.25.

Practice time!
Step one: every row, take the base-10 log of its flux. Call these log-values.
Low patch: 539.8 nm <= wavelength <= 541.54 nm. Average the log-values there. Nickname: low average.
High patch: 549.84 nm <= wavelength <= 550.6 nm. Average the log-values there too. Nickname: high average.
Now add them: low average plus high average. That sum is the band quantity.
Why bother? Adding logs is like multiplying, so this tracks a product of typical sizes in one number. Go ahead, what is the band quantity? 2.19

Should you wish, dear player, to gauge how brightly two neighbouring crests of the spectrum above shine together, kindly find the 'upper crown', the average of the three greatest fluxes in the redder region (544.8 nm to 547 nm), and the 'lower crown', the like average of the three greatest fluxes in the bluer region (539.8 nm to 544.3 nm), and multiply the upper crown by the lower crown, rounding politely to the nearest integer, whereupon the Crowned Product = 211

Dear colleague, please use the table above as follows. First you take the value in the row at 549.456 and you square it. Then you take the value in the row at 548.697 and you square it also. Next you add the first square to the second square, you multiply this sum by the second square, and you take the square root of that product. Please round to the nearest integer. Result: 225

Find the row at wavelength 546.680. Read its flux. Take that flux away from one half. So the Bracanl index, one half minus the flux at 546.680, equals -15.2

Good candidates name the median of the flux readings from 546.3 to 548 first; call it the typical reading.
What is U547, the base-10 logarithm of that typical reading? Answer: 1.14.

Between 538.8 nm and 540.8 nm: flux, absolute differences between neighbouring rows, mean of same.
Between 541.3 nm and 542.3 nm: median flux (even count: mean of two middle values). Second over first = 9.9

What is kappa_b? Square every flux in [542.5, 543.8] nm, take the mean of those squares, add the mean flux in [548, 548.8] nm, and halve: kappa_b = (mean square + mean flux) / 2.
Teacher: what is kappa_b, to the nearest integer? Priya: 79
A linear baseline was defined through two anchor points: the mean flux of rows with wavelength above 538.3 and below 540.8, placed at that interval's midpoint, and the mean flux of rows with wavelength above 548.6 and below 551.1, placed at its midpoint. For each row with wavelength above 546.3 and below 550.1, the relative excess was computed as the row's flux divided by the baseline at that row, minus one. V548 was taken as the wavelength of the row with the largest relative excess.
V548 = 546.680 nm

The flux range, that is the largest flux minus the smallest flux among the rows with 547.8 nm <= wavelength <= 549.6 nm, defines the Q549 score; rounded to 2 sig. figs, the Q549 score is 3.3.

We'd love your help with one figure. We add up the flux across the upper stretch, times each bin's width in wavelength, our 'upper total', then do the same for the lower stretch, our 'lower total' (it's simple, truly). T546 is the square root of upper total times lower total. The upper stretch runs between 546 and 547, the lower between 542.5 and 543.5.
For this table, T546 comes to 13.1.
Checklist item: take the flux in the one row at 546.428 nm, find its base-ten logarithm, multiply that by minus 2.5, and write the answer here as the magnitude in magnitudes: -2.90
